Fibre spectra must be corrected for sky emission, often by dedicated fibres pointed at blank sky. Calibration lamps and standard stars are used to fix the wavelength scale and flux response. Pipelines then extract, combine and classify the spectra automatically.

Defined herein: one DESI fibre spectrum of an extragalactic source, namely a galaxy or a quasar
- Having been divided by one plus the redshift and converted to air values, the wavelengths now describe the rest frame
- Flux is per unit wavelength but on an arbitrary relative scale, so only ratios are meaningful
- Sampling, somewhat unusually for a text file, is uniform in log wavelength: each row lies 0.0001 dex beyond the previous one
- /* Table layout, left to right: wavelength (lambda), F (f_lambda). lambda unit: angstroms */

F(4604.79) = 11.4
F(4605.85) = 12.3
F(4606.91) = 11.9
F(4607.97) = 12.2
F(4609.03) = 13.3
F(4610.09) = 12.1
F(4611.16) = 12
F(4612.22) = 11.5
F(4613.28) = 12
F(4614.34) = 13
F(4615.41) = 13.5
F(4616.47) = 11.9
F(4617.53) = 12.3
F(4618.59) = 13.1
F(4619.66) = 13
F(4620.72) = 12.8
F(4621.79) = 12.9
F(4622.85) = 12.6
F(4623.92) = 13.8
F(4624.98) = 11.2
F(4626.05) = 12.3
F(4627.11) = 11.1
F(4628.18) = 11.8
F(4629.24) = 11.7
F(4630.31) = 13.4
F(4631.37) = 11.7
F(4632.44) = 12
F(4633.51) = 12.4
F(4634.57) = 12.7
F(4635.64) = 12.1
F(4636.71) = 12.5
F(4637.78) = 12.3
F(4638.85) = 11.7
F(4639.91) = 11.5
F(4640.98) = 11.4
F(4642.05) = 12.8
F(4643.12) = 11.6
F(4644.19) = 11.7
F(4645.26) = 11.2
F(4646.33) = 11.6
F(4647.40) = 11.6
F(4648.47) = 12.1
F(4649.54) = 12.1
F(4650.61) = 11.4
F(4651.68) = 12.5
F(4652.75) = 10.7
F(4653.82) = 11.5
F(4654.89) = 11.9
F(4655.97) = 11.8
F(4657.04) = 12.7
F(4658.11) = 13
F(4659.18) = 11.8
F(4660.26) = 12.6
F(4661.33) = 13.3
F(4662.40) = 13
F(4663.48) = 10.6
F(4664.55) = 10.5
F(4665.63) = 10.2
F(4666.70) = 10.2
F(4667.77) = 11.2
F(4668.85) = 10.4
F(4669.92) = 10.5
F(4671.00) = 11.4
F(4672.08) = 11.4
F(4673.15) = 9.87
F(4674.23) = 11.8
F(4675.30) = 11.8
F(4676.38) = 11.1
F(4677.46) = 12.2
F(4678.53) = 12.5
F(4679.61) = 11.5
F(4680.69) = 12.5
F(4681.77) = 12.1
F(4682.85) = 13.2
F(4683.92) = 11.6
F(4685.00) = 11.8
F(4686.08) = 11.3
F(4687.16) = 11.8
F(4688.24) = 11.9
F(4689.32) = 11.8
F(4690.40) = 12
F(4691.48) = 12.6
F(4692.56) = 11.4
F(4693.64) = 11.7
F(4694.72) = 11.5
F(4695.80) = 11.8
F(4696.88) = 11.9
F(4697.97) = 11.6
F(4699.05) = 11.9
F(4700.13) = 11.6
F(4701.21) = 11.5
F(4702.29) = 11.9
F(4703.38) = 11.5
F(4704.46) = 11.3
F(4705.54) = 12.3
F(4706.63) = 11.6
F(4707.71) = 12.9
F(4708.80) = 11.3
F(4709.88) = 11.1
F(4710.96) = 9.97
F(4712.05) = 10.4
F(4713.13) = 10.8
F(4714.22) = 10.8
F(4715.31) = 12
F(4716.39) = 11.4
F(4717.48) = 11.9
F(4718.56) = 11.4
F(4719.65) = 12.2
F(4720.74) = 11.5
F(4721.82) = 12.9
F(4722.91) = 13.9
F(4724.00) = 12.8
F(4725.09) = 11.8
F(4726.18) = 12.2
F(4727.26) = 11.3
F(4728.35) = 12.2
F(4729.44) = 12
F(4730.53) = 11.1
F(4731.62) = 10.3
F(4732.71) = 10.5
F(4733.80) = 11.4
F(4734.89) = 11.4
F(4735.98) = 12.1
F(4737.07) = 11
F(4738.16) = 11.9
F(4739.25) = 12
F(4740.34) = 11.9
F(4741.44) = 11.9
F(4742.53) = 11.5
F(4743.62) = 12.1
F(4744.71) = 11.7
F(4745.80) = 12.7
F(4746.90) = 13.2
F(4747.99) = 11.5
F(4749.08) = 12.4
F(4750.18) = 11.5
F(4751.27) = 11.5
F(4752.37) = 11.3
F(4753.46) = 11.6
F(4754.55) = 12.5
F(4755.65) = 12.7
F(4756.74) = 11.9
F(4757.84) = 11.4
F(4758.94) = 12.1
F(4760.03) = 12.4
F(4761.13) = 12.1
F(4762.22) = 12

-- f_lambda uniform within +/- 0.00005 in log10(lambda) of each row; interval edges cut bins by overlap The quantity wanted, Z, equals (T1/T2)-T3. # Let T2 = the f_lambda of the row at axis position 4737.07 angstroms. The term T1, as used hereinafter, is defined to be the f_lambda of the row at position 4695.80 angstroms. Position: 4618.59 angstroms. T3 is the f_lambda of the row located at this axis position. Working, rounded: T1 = 11.8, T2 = 11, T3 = 13.1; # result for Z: -12.0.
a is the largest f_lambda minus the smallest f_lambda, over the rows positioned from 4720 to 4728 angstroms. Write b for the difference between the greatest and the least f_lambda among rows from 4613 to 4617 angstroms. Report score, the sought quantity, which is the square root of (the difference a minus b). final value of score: 1.00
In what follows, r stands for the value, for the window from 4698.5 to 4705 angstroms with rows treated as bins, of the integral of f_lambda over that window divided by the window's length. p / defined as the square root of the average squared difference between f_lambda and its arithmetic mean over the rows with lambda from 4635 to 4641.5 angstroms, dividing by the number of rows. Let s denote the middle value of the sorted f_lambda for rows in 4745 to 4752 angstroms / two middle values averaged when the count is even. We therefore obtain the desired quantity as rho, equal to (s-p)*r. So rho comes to 134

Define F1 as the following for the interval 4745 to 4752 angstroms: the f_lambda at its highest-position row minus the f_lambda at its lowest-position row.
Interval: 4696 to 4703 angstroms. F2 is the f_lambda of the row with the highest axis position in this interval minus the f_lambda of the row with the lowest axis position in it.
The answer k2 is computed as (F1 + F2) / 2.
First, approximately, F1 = -1.2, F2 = 0.00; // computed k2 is -0.60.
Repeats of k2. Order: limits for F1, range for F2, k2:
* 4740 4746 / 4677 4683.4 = 0.90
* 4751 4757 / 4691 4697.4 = -0.15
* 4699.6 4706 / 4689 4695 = 0.20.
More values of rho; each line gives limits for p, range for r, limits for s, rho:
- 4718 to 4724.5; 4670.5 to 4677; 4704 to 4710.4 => 119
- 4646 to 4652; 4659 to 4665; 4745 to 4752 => 139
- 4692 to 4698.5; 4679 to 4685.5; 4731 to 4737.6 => 134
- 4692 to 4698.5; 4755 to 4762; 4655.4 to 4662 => 151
